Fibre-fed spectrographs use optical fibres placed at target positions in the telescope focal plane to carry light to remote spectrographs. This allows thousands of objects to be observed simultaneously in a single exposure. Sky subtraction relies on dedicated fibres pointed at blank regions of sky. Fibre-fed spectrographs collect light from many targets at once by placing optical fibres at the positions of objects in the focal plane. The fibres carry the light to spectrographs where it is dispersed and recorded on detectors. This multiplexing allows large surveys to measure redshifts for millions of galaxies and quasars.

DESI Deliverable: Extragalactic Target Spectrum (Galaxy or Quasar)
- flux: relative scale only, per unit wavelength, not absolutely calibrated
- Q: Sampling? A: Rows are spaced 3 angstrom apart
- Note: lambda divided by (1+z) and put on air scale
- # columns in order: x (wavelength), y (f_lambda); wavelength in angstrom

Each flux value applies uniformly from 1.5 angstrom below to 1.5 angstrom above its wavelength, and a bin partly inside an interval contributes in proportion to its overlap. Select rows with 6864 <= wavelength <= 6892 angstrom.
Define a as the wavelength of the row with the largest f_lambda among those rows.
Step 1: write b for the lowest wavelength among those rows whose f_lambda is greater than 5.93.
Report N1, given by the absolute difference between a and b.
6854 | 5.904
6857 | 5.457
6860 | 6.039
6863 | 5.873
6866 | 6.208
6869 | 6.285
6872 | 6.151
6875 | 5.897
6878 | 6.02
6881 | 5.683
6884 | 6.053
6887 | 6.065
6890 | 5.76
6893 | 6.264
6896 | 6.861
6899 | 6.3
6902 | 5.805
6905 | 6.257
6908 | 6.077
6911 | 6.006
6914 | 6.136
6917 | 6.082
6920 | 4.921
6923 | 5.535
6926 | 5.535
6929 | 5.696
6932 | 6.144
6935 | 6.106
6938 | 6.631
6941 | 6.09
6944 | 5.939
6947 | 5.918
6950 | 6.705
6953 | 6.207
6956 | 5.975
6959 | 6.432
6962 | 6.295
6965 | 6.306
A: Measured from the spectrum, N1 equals 3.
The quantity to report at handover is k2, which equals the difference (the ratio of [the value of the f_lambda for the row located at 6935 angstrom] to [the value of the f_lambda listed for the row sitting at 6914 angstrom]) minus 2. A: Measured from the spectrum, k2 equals -1.00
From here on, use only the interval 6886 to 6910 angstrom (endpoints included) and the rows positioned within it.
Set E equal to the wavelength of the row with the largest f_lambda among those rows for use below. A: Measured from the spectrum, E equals 6896 angstrom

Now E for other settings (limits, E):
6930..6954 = 6950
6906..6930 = 6914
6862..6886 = 6869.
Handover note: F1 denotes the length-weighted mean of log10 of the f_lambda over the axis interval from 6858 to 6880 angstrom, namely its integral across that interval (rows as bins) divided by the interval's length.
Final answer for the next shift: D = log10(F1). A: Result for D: -0.107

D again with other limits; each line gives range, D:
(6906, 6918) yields -0.106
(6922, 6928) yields -0.128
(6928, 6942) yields -0.103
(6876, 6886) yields -0.112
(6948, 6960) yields -0.097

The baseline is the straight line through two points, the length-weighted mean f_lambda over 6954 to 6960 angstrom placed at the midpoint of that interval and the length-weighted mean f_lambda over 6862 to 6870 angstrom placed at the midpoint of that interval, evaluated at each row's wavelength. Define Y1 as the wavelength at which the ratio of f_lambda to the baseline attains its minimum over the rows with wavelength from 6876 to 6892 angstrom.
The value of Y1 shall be 6881 angstrom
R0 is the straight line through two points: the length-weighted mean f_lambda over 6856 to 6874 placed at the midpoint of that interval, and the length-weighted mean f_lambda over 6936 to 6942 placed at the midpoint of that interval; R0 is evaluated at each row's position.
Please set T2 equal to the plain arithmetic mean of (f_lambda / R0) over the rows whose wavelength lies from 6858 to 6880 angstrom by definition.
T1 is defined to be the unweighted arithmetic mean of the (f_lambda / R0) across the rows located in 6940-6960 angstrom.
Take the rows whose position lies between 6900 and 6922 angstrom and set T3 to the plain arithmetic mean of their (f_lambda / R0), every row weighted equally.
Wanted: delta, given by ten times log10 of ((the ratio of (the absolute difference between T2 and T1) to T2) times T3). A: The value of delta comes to -14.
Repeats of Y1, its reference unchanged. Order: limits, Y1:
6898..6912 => 6902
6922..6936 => 6926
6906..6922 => 6920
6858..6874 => 6863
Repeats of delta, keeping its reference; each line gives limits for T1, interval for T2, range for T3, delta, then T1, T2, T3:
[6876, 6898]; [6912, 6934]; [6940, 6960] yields -10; 1.00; 0.91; 0.96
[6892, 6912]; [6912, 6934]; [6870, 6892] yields -10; 1.01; 0.91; 0.98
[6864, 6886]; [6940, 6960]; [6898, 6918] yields -15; 1.00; 0.96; 0.98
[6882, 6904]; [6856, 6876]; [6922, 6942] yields -22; 1.00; 0.99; 0.94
